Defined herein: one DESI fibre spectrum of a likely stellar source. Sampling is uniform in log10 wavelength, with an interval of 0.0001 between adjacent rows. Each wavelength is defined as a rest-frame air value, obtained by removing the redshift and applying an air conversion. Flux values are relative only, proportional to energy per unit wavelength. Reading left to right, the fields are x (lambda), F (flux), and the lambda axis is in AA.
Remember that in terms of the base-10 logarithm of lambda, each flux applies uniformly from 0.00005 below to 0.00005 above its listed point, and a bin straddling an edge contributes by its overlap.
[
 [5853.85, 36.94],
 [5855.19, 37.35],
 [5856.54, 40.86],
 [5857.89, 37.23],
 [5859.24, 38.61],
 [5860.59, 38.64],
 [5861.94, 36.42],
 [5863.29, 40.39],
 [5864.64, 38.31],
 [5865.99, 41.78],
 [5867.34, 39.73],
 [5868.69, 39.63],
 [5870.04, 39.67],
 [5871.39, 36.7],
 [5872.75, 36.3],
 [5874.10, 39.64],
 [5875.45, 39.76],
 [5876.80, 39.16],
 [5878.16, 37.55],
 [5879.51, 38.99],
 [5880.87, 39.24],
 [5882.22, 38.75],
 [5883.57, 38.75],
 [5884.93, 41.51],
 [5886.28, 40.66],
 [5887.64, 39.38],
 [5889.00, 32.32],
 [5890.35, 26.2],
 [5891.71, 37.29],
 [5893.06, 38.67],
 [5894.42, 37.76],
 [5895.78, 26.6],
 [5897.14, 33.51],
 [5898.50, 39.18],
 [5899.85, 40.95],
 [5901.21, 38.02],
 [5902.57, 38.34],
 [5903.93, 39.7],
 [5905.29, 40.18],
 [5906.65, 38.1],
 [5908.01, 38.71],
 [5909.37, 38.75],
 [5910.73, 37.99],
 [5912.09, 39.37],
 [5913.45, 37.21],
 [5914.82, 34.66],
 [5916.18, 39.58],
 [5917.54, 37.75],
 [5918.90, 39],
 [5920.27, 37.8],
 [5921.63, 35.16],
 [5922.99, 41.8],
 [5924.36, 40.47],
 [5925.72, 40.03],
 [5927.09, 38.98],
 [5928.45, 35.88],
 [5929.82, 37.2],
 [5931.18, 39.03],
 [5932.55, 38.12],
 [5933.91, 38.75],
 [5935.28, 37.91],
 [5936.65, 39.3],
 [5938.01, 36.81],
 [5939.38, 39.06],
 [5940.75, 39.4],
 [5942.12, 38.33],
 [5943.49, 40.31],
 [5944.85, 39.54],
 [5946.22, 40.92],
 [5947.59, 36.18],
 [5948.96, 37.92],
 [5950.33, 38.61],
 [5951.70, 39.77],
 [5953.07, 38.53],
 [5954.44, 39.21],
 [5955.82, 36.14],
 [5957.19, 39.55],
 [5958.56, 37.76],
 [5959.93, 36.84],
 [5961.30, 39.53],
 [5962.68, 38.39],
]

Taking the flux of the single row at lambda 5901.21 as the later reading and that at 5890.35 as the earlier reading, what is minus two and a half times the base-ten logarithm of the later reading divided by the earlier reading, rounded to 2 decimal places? -0.40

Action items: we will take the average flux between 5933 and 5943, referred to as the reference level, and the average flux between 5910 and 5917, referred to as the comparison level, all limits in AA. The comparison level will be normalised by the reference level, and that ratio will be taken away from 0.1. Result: -0.88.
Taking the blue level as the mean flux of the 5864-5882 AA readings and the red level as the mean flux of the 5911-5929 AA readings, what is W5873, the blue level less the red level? 0.7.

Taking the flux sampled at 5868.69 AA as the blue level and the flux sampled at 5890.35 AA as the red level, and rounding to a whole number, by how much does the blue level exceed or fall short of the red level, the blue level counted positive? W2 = 13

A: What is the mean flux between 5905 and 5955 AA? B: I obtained 38.5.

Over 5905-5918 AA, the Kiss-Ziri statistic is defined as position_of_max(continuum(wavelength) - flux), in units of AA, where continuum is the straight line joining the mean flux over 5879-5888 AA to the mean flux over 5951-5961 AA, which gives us 5914.82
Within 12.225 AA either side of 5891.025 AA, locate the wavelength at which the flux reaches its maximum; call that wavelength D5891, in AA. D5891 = 5884.93 AA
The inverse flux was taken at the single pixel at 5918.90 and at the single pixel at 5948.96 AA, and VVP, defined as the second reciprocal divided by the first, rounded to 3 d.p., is 1.028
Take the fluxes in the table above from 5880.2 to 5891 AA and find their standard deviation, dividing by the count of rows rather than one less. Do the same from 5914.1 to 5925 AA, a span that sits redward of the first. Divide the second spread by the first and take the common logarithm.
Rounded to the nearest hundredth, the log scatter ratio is -0.32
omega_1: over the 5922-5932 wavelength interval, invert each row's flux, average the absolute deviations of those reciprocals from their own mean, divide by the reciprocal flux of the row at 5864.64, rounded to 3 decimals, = 0.038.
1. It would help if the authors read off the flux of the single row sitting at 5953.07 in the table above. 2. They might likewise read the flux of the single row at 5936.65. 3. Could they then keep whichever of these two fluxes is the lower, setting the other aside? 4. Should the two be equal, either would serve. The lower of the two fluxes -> 38.5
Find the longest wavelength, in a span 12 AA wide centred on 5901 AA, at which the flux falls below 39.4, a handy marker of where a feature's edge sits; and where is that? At 5906.65 AA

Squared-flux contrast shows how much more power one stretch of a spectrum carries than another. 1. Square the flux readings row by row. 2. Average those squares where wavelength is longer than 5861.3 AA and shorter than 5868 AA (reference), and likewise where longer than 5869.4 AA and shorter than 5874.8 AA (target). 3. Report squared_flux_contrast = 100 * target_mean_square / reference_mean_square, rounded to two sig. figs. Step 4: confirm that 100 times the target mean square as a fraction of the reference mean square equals 94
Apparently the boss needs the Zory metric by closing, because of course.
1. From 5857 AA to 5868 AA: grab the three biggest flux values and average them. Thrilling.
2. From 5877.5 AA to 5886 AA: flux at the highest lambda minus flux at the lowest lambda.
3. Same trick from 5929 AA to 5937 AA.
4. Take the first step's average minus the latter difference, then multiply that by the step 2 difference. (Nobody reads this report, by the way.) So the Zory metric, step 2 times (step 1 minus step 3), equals 153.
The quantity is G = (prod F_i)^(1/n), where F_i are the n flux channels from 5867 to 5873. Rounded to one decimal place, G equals 38.4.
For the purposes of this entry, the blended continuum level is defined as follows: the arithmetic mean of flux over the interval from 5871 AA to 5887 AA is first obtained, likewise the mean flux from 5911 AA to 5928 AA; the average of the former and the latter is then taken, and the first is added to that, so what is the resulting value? 77.6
